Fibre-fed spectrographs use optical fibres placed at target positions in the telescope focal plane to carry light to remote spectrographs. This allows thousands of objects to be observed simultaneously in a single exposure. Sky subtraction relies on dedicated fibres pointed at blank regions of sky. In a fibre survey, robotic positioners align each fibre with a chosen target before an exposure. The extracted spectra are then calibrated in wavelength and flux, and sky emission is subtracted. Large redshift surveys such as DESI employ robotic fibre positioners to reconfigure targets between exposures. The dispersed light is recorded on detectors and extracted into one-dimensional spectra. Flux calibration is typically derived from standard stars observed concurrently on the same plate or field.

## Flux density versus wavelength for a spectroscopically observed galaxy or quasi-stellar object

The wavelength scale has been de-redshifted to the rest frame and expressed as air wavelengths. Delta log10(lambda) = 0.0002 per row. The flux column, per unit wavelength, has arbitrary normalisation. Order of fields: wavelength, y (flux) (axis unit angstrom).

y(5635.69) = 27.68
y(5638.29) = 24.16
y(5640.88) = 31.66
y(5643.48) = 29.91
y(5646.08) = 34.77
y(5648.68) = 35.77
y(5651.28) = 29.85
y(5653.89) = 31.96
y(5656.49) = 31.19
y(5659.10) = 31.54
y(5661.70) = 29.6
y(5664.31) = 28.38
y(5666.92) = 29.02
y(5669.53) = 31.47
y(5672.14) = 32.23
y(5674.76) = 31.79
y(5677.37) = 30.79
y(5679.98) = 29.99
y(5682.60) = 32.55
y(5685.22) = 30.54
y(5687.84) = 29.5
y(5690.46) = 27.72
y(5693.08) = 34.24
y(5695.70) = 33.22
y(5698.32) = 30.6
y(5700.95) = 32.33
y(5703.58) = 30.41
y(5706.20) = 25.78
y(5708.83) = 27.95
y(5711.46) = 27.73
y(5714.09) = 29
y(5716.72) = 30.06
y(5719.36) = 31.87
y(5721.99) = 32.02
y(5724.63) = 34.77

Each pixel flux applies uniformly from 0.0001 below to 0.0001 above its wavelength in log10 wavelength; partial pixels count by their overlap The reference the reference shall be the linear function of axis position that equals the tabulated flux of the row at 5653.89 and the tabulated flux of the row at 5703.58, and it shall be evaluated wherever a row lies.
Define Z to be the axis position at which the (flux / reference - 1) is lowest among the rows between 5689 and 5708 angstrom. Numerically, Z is 5706.20 angstrom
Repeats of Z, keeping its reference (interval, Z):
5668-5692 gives 5690.46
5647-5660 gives 5651.28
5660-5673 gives 5664.31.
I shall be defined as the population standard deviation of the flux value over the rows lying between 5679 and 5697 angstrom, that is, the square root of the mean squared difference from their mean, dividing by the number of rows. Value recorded 2.14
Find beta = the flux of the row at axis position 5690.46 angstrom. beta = 27.72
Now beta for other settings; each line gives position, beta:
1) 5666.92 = 29.02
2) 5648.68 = 35.77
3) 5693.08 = 34.24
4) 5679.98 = 29.99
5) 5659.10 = 31.54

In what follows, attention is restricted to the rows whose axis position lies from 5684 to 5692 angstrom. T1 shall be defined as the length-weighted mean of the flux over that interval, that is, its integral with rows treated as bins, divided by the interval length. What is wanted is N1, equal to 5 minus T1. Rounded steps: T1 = 29.4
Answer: -24.4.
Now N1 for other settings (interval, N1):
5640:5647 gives -27.0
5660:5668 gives -24.1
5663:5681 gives -25.5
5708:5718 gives -23.7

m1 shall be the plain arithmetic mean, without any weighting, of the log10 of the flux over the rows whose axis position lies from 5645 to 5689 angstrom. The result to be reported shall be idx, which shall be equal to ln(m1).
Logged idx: 0.401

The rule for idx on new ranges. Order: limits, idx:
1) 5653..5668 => 0.393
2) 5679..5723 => 0.392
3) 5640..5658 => 0.410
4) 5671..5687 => 0.403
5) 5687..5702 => 0.401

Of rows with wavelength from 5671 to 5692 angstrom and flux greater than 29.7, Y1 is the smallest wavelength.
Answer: 5672.14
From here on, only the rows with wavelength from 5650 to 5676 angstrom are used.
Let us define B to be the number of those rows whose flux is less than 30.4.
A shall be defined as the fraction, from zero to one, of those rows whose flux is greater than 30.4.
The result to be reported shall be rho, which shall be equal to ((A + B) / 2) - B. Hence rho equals -1.7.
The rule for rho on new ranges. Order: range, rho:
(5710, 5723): -1.3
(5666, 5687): -0.6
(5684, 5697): -0.7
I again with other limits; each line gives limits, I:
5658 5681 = 1.27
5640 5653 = 2.46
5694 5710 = 2.53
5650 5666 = 1.25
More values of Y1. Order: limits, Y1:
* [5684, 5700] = 5685.22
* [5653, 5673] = 5653.89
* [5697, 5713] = 5698.32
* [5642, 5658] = 5643.48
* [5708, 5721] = 5716.72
